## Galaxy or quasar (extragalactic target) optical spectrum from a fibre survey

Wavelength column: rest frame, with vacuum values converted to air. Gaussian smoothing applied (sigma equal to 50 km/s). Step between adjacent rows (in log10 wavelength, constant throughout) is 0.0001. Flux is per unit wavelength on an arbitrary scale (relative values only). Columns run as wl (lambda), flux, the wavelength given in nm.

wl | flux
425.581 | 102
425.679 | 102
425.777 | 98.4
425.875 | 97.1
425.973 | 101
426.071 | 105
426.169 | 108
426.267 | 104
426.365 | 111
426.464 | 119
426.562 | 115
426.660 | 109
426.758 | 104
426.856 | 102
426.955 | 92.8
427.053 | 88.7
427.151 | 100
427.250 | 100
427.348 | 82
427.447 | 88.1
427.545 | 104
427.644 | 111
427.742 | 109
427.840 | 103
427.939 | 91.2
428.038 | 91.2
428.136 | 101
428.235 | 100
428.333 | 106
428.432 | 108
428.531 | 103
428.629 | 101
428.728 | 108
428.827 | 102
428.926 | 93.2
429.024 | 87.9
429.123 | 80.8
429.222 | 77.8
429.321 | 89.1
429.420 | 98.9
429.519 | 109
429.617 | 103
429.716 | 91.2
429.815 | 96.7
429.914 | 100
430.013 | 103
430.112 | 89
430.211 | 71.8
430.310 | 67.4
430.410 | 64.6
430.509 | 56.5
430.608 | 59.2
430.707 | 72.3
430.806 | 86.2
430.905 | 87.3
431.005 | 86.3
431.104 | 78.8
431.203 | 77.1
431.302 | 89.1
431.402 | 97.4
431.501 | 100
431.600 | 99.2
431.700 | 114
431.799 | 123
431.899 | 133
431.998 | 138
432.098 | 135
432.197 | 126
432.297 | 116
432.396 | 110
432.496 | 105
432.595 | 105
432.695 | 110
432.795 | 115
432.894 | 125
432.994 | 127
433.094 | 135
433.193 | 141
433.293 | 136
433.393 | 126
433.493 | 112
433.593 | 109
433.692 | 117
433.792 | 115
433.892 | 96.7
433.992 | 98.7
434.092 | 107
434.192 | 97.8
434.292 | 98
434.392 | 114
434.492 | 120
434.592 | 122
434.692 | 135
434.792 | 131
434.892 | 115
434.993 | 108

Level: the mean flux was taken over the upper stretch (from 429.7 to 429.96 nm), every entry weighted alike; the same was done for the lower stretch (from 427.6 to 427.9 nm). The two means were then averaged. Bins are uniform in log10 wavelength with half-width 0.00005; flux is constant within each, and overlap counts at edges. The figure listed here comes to 102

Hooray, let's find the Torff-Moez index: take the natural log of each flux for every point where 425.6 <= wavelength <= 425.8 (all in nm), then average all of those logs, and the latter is 4.61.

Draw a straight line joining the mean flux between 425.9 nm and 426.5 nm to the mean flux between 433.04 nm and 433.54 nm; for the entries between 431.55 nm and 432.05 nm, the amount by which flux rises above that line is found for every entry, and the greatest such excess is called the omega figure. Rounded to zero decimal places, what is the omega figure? 12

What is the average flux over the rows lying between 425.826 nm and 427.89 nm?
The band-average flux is 103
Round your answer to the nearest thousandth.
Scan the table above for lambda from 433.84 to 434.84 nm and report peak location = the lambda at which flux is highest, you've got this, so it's 434.692 nm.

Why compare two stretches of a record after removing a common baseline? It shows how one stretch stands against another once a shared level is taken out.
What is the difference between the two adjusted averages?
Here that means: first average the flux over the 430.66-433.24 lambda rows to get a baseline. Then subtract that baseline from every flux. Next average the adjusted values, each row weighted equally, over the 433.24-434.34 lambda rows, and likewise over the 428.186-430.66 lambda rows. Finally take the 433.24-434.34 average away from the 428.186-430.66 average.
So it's -20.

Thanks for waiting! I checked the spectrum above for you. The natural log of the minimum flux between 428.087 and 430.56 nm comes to 4.03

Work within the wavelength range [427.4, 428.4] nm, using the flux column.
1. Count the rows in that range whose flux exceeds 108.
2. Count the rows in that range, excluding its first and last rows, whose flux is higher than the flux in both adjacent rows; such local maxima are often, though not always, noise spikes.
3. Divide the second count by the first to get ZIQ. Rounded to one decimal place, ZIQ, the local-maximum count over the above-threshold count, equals 1.0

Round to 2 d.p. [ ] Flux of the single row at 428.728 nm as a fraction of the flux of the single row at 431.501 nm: 1.08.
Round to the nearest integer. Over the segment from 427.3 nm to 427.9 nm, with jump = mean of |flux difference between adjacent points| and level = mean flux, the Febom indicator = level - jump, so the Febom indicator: 92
